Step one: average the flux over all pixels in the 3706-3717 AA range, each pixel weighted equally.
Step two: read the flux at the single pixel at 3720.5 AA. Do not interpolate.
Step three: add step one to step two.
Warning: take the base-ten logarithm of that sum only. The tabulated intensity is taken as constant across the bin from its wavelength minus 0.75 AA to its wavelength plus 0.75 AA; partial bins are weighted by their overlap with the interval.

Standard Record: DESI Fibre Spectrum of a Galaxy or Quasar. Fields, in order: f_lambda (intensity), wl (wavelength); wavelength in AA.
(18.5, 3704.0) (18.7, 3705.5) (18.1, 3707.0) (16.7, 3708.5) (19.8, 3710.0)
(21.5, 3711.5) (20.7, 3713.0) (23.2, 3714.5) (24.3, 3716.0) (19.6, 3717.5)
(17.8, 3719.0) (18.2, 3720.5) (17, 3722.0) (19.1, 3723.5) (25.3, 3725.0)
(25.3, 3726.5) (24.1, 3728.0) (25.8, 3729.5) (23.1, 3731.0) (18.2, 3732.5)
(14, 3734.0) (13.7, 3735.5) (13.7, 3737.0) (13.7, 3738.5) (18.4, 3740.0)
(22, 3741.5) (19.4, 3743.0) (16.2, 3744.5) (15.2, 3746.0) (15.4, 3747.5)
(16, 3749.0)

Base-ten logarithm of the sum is 1.59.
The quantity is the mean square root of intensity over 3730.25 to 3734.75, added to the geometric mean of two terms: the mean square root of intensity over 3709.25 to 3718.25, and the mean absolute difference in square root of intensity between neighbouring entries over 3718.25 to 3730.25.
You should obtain 5.2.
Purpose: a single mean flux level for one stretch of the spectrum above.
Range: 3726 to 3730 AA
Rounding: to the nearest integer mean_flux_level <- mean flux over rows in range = 25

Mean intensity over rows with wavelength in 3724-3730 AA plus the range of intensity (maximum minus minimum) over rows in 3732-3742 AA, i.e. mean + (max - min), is 33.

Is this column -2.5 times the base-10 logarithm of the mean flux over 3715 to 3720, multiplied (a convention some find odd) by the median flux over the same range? -64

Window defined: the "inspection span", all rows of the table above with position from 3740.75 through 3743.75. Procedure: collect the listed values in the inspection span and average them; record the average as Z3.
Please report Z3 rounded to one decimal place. 20.7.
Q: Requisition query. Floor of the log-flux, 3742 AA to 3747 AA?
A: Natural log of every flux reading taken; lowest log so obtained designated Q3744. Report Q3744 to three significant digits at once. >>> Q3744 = 2.72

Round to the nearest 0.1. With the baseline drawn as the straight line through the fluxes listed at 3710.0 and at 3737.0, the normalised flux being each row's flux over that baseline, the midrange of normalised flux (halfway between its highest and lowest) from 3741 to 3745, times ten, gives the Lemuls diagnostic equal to 15.4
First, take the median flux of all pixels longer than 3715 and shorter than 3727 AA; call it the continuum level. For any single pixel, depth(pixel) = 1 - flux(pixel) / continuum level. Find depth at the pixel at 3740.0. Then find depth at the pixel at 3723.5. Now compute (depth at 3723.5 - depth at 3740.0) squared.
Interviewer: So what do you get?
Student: 0.001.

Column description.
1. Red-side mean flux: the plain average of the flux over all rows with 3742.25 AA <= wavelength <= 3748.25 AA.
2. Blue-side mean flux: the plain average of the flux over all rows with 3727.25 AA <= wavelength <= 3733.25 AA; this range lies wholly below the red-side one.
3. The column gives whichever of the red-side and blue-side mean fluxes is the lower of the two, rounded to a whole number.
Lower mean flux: 17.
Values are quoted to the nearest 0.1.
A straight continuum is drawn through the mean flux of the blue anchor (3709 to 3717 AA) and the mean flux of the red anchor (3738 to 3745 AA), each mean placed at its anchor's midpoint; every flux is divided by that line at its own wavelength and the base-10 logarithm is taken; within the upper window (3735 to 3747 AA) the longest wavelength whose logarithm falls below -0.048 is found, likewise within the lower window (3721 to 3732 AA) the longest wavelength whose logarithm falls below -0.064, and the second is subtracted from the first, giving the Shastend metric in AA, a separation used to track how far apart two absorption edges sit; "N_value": 24.0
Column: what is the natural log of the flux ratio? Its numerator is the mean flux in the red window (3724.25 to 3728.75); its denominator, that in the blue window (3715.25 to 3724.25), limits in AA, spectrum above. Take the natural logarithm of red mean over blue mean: 0.3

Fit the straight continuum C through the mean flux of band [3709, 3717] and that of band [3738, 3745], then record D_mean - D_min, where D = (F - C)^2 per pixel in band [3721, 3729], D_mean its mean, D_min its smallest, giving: 16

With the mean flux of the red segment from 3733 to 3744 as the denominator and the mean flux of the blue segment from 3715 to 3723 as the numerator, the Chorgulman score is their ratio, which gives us 1.18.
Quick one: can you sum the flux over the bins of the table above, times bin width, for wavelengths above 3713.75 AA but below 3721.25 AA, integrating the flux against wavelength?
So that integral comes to 155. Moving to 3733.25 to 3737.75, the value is 62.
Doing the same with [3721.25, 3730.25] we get 205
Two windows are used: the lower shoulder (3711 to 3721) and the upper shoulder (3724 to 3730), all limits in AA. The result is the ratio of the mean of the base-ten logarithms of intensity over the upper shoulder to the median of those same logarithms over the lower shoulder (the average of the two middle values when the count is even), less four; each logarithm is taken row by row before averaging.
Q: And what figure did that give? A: -2.94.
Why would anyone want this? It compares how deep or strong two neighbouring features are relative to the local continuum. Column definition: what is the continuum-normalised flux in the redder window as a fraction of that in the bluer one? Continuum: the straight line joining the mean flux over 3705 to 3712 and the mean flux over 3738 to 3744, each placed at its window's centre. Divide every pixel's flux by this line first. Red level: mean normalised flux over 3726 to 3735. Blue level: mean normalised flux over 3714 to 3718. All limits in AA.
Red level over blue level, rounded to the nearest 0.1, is 1.0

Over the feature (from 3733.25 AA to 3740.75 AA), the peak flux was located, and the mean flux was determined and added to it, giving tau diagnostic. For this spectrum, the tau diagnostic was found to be 33.1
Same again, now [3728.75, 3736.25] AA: 44.8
